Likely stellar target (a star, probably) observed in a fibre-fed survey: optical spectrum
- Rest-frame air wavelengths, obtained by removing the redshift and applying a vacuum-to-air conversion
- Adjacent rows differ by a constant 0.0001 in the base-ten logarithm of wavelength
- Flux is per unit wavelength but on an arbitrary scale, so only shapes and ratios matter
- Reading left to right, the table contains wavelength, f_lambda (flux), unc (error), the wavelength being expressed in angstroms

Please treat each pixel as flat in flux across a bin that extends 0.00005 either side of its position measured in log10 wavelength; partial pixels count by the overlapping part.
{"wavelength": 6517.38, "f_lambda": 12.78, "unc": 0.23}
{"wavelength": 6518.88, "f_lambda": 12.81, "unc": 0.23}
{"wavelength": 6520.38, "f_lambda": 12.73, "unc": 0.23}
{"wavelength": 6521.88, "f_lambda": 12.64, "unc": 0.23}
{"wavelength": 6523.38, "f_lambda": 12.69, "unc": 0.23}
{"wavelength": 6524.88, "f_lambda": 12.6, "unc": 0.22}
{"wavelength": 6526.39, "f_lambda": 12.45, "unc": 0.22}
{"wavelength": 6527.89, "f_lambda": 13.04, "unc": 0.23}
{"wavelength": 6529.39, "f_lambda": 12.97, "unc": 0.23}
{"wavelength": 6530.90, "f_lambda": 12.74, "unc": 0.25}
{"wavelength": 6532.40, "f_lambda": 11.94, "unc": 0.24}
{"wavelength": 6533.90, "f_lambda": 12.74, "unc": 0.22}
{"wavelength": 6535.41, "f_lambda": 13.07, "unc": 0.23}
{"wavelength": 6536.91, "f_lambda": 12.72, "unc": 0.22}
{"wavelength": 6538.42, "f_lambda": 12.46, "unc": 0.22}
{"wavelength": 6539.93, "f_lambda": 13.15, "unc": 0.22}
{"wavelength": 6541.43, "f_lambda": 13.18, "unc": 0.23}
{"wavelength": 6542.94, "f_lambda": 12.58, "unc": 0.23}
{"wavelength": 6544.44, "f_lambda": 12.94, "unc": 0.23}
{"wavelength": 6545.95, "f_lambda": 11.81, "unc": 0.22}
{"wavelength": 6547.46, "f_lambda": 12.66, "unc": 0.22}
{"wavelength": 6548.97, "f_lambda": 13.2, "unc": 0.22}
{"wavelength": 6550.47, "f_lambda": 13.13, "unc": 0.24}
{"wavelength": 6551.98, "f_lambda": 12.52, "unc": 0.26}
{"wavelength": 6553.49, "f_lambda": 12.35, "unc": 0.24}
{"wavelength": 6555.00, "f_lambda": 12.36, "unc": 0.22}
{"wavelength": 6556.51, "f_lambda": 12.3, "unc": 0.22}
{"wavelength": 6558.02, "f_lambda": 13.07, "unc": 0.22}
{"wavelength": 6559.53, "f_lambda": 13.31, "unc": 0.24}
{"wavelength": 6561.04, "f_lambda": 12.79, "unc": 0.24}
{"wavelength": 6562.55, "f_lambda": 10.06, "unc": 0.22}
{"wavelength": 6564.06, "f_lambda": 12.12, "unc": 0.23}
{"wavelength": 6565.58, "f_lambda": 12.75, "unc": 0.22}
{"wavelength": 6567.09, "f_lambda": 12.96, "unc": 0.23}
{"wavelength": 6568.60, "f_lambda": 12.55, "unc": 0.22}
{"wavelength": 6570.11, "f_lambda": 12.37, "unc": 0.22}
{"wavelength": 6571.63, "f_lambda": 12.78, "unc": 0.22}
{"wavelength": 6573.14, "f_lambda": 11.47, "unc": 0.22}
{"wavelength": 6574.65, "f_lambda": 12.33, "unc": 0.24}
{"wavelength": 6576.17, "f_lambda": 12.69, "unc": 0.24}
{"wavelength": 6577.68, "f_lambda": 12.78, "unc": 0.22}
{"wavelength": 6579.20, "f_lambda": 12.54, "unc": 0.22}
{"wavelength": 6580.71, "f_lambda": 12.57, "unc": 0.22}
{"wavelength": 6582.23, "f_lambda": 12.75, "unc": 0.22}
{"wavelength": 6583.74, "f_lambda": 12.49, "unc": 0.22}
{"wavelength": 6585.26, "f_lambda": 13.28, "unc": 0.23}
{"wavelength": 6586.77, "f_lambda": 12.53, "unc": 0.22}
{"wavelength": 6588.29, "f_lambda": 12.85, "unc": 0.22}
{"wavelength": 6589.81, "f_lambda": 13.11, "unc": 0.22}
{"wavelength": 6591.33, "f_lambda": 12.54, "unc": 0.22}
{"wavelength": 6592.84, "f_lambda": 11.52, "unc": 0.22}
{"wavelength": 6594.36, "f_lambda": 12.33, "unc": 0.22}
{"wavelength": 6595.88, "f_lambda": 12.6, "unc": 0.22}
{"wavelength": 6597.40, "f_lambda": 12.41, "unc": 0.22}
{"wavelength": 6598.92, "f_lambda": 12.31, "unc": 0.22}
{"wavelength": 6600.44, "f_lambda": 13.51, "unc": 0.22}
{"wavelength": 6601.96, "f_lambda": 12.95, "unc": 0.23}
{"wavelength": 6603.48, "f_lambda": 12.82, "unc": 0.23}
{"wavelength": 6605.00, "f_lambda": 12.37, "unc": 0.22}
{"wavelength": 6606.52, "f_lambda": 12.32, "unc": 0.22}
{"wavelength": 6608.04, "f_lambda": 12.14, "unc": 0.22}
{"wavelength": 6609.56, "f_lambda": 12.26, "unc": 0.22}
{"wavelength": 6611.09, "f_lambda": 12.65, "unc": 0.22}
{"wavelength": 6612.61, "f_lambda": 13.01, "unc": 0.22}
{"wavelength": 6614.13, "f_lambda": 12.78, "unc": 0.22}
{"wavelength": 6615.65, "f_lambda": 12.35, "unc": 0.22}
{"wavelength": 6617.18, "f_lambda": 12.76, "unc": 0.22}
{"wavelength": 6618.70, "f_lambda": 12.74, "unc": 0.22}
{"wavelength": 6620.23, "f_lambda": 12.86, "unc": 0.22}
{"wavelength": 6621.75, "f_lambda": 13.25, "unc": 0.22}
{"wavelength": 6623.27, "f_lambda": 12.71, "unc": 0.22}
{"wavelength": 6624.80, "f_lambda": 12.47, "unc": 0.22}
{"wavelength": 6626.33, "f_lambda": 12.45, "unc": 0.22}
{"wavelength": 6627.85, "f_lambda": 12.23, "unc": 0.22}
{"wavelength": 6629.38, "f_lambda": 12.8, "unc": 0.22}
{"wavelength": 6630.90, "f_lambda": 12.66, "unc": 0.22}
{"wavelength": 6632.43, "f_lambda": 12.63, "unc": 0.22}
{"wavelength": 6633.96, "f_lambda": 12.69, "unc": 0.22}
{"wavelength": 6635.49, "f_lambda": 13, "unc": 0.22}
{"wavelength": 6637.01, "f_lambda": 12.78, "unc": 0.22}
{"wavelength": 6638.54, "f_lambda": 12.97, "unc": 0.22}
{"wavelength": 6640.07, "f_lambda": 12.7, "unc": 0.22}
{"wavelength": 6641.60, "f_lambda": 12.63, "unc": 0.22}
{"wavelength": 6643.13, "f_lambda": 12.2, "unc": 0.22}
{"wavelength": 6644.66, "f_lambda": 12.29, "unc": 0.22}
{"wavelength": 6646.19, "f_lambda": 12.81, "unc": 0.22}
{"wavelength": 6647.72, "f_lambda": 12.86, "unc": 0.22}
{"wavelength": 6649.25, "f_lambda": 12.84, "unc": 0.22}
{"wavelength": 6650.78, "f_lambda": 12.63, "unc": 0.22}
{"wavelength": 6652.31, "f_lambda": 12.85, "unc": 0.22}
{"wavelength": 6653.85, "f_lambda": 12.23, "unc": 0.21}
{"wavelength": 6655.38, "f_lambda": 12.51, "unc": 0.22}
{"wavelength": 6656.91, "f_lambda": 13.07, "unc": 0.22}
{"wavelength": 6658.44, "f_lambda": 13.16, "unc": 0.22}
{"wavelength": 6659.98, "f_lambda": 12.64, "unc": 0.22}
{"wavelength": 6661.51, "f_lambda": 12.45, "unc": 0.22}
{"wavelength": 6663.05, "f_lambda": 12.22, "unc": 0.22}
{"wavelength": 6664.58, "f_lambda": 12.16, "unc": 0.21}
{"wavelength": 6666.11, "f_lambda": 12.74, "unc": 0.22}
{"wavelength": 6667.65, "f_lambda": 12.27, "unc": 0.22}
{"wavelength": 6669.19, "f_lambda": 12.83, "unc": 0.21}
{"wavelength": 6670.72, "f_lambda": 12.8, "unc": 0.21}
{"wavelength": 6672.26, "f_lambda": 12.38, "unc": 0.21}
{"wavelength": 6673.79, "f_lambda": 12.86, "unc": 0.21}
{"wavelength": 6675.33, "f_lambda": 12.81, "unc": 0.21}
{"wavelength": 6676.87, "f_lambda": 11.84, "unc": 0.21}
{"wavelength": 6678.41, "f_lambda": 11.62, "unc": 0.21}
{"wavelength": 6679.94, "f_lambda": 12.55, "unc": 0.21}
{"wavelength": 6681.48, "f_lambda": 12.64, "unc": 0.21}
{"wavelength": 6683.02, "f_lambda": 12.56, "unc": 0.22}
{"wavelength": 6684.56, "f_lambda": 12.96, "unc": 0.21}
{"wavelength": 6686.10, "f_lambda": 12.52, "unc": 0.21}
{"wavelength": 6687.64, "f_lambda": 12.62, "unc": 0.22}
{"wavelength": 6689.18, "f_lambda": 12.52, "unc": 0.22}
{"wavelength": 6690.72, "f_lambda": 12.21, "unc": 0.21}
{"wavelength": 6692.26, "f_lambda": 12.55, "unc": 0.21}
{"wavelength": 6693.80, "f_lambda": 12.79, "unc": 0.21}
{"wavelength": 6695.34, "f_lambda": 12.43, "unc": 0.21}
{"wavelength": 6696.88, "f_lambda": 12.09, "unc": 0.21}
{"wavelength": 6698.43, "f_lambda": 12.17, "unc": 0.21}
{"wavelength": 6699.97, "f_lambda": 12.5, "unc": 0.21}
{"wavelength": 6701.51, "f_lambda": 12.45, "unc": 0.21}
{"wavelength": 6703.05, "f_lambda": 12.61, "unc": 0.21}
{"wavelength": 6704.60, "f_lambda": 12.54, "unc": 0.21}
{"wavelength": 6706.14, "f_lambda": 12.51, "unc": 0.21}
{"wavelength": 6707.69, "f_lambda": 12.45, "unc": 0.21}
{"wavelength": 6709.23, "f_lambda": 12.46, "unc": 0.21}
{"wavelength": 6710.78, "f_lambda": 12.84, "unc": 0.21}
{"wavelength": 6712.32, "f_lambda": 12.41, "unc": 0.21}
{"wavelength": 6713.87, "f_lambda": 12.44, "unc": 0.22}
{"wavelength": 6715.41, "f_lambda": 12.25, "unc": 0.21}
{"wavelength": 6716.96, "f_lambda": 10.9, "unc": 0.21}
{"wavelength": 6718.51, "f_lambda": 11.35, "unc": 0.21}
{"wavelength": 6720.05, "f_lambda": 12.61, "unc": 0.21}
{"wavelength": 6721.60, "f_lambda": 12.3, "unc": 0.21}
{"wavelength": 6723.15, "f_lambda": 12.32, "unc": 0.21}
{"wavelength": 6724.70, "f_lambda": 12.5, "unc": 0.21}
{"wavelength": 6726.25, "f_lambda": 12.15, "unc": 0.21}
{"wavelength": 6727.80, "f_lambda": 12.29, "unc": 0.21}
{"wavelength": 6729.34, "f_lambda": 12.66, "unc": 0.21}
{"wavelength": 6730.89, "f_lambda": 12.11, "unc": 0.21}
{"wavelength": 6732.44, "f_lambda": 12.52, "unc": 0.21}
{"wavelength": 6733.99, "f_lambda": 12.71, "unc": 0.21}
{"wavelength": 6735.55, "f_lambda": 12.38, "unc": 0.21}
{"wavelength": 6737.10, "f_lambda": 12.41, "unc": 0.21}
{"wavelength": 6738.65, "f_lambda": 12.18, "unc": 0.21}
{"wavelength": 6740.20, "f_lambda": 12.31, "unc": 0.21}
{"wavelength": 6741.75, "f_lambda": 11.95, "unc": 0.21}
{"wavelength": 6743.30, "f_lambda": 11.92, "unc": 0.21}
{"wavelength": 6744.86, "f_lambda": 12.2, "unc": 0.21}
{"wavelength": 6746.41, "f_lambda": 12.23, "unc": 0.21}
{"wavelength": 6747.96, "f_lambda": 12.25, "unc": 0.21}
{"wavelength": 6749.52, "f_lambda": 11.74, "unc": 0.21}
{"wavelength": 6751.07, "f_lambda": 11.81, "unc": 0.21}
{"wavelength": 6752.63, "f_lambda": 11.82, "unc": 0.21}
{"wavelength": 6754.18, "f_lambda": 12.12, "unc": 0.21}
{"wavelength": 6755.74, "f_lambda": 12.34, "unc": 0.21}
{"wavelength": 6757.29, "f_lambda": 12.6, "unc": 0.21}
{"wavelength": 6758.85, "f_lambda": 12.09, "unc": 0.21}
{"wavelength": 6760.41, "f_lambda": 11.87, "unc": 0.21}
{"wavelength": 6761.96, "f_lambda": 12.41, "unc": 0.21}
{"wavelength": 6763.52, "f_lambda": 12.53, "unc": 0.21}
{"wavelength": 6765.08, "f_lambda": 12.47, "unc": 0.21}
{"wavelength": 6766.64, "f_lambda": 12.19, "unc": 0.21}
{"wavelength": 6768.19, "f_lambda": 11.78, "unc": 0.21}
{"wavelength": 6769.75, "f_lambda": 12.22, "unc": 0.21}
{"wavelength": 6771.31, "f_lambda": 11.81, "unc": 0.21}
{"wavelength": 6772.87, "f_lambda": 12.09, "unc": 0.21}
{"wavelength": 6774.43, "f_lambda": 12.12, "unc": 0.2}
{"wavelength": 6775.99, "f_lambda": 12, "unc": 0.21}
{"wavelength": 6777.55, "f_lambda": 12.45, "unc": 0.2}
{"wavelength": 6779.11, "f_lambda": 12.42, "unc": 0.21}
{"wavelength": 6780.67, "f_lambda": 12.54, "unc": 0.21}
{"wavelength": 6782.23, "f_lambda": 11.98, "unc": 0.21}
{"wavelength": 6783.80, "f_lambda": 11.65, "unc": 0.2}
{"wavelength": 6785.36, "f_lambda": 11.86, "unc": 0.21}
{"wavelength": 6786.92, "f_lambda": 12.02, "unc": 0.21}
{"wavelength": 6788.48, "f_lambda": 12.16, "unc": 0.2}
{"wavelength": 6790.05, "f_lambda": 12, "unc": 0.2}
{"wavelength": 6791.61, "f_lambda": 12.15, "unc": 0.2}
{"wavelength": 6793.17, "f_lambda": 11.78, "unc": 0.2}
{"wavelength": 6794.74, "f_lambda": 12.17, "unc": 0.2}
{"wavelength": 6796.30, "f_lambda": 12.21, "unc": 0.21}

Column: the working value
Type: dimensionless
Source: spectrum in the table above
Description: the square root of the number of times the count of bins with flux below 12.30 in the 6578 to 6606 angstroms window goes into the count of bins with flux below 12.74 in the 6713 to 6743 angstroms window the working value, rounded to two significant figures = 4.4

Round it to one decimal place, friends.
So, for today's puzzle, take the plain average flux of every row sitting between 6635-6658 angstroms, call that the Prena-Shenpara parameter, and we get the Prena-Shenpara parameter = 12.7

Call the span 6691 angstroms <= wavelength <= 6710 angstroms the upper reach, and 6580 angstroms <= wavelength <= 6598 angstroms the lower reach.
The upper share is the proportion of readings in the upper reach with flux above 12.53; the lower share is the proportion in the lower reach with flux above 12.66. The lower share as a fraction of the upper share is 1.0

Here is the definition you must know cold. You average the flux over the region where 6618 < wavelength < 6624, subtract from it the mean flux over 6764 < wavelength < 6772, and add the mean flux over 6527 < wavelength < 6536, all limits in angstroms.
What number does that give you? 13.5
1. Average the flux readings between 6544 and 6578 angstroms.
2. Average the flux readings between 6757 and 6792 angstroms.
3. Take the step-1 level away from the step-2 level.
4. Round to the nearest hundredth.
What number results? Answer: -0.34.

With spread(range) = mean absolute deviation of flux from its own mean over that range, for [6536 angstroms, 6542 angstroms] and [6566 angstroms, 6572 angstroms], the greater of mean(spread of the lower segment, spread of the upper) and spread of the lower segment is 0.29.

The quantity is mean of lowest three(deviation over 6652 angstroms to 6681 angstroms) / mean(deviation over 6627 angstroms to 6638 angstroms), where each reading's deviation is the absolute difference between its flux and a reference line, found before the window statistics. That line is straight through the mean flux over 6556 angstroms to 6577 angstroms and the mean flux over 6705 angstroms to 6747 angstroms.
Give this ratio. 0.19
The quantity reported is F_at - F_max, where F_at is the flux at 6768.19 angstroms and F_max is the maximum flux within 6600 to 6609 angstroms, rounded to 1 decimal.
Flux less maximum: -1.7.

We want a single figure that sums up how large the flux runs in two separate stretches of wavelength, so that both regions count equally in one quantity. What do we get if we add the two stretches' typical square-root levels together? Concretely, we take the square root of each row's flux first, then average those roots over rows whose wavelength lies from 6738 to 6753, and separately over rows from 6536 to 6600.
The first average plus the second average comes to 7.01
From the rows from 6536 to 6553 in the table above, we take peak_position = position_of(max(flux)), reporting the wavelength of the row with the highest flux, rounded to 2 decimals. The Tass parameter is 6548.97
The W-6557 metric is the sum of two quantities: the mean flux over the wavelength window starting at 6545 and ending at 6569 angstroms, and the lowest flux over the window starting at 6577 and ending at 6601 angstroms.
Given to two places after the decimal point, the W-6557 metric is 24.02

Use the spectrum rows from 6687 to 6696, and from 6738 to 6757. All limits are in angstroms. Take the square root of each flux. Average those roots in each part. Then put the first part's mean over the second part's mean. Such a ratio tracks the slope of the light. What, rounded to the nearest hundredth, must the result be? 1.02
